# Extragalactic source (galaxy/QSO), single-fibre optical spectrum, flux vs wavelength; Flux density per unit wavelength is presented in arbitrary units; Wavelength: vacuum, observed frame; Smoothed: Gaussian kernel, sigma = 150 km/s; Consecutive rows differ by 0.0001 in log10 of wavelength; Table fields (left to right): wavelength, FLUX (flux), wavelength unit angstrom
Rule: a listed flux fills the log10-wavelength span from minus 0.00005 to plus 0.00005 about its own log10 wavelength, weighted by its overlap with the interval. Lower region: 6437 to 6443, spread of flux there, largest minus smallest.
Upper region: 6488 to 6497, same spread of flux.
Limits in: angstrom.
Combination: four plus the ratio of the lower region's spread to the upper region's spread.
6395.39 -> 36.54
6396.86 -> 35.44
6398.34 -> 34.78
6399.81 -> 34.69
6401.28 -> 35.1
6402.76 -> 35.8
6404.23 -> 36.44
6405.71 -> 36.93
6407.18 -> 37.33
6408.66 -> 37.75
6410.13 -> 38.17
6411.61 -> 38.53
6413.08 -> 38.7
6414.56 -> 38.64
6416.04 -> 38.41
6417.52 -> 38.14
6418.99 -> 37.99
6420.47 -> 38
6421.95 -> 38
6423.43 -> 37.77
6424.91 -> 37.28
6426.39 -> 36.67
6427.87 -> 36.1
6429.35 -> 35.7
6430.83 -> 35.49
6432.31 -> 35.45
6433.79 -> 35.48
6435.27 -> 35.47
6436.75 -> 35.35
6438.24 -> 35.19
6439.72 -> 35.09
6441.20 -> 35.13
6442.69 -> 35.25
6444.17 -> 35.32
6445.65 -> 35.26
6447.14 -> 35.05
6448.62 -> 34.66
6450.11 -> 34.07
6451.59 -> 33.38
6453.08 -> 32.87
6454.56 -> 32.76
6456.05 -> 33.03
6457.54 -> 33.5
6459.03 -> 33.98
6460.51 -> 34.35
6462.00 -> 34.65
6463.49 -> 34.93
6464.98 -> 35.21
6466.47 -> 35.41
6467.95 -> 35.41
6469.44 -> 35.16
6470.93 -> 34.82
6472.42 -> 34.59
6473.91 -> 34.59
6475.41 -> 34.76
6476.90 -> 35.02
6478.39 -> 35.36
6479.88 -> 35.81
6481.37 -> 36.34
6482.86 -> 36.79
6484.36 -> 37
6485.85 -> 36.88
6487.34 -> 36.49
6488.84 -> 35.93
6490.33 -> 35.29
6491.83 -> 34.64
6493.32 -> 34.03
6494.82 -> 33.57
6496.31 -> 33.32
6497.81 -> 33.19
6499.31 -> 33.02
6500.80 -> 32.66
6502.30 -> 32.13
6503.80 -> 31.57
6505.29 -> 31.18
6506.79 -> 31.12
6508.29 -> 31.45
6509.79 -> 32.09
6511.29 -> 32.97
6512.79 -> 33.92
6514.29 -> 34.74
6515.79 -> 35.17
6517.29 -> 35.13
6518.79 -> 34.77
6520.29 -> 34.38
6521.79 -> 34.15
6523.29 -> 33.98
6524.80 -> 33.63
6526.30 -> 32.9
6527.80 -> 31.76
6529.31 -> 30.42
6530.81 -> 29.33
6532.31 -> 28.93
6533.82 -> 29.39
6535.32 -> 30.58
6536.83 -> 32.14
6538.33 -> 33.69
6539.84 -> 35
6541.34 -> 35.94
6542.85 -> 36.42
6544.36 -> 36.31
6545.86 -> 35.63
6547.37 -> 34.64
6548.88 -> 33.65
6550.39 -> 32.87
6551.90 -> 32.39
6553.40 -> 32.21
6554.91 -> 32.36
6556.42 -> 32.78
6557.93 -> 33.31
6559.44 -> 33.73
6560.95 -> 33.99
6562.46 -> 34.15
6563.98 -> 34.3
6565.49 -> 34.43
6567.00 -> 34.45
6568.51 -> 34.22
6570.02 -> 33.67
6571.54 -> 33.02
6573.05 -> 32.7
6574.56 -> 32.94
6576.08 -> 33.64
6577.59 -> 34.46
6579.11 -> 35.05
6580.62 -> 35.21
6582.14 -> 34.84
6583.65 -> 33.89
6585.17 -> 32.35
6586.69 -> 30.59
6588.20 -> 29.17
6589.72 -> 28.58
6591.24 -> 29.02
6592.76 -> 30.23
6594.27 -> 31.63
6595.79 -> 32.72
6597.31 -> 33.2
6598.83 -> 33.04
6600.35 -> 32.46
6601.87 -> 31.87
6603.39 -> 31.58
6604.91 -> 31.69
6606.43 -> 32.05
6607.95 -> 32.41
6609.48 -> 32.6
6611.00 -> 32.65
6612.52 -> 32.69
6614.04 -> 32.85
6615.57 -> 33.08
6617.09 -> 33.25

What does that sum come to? 4.1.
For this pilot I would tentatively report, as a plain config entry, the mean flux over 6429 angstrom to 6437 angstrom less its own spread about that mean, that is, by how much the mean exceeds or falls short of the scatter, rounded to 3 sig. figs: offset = 35.4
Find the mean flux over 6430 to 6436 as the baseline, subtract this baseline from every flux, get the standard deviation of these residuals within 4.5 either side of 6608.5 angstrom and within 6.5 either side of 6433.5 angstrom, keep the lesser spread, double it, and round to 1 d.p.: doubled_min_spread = 0.6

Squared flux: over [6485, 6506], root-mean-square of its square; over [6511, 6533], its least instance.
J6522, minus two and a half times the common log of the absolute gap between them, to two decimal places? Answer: -6.26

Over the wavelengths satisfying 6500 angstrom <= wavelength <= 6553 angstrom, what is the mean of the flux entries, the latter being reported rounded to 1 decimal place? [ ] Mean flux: 33.1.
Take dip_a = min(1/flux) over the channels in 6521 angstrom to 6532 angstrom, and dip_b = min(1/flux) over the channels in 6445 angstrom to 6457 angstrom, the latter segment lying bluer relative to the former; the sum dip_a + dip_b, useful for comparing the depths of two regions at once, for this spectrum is 0.0576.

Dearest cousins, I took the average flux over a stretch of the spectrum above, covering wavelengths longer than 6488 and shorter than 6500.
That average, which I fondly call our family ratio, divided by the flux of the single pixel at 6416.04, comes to 0.89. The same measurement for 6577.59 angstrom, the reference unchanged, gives 0.99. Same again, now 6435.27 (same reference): 0.96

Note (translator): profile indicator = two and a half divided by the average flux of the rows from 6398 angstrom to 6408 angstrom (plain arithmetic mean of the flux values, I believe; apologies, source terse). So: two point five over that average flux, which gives 0.070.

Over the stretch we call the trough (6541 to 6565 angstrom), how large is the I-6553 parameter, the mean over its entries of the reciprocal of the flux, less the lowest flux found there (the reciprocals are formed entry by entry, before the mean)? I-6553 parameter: -32.2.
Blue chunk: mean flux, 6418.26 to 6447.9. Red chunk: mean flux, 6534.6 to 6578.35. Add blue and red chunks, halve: 34.9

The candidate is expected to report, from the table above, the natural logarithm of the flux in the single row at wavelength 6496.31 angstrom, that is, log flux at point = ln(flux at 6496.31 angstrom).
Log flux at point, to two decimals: 3.51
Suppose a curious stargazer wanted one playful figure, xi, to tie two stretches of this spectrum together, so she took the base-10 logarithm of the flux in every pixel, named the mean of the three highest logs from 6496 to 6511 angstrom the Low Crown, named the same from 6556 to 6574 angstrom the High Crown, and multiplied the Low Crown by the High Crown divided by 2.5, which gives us 0.93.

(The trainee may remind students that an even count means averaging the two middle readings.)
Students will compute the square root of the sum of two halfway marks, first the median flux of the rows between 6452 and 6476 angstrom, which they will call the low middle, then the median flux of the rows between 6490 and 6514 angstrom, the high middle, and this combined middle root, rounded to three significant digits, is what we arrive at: 8.22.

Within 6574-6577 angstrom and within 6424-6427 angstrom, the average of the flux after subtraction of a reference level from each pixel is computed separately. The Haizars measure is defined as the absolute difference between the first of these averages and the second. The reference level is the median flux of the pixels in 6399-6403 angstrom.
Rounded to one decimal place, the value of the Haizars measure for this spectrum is 3.7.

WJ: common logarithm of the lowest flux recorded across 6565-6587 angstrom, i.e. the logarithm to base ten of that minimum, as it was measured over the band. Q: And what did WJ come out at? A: 1.49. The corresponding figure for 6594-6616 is 1.50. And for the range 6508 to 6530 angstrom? 1.48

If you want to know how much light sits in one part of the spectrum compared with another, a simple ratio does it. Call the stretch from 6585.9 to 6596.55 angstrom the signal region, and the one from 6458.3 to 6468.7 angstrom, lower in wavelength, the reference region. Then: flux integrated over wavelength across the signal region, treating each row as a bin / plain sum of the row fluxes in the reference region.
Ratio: 1.32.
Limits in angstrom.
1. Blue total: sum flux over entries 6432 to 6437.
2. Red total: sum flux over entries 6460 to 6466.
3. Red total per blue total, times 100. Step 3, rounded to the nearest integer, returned 98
